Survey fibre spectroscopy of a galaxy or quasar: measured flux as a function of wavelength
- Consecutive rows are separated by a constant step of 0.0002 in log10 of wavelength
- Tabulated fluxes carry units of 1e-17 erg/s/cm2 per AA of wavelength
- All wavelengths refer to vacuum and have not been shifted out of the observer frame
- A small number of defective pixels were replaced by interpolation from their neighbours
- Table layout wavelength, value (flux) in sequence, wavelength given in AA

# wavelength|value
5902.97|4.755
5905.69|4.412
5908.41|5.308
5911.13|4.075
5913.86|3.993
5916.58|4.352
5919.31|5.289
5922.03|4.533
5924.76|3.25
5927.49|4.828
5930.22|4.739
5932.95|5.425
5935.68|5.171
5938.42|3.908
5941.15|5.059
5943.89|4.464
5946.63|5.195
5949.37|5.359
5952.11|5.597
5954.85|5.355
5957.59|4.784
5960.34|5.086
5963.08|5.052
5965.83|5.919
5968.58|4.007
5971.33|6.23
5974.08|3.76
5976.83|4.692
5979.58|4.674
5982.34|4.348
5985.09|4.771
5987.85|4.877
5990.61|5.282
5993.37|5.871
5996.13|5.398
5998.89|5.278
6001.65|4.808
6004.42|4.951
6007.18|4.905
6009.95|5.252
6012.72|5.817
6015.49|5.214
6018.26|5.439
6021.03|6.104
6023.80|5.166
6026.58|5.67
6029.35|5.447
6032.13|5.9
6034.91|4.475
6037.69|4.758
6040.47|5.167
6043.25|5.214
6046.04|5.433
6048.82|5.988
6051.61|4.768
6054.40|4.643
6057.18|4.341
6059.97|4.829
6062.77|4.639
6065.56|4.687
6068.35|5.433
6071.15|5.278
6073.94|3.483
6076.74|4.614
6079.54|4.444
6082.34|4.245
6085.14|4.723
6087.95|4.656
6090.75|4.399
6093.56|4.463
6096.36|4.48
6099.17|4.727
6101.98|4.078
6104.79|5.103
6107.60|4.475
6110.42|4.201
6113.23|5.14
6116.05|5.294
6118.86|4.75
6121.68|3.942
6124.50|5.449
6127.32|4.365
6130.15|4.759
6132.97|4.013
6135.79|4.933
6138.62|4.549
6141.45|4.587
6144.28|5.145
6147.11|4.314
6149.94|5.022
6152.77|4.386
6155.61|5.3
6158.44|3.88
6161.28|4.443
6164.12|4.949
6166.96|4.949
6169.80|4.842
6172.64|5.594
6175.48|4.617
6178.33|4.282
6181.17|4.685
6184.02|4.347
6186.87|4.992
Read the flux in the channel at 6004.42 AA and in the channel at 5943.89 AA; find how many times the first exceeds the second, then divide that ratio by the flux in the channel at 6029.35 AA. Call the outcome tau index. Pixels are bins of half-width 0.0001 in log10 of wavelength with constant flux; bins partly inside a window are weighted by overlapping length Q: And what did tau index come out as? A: 0.204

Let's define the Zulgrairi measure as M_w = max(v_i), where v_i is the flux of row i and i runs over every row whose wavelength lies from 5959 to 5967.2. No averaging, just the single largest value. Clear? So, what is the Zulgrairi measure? 5.919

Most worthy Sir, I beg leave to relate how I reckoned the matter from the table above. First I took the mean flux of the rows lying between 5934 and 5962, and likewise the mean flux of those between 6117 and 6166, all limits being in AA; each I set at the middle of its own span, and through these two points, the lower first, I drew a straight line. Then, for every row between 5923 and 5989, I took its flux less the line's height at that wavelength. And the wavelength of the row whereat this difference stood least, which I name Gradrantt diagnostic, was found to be 5924.76 AA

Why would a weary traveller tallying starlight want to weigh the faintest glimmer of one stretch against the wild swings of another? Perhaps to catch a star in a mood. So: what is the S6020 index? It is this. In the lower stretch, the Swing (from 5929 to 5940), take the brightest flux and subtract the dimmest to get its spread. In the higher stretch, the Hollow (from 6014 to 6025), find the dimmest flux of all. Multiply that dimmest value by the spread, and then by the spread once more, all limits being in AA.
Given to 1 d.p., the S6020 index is 11.9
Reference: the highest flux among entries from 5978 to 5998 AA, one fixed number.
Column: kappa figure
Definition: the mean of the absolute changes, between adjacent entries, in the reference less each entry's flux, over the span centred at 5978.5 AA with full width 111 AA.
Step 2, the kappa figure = 0.61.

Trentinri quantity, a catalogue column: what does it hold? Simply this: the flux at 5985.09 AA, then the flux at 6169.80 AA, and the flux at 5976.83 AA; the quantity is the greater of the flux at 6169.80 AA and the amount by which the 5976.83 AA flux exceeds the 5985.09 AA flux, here 4.84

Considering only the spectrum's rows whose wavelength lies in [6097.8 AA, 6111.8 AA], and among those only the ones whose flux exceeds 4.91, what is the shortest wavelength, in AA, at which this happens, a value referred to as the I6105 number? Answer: 6104.79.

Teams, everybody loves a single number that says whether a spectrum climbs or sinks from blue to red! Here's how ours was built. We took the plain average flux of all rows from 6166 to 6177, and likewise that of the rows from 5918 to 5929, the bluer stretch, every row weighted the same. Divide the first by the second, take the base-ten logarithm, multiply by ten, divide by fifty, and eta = 0.0096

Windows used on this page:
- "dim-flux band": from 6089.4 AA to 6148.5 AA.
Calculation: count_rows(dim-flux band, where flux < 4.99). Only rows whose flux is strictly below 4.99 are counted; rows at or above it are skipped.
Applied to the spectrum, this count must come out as 16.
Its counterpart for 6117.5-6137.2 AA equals 6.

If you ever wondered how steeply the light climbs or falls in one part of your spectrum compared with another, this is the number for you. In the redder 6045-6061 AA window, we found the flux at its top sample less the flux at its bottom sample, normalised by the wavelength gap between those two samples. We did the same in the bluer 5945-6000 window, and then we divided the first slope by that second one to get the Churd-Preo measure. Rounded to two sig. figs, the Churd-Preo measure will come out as -27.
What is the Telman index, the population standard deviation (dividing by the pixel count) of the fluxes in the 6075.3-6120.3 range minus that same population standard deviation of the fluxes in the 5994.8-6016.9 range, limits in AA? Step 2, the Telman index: 0.029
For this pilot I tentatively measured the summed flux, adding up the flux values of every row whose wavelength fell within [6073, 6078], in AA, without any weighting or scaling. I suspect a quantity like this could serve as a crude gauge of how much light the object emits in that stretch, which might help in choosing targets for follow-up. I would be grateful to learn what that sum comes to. 8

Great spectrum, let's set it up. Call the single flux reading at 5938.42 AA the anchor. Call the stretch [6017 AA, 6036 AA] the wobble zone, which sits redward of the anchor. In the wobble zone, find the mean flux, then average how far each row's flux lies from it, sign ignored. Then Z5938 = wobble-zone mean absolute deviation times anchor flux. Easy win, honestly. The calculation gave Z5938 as 1.45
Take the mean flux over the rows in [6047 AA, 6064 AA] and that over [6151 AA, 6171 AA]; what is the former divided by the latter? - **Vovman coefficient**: 1.04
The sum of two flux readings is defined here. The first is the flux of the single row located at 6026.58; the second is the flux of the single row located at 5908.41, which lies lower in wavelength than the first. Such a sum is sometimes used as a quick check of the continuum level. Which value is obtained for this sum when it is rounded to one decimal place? 11.0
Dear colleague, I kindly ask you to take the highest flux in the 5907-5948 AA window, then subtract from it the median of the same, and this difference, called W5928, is 0.69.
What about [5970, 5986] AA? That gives 1.55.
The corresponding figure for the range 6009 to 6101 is 1.34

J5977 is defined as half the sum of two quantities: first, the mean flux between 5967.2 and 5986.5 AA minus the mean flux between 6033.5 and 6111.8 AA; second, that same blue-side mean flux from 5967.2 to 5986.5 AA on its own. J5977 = 2.29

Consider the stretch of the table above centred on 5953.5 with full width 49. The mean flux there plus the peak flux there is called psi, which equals 11.2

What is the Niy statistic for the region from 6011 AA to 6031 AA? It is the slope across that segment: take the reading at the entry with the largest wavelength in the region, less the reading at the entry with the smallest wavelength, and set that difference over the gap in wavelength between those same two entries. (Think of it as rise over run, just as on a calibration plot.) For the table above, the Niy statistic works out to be -0.022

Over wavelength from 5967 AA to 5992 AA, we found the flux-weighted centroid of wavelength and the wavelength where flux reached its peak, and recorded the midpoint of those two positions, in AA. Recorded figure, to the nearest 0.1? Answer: 5975.5 AA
